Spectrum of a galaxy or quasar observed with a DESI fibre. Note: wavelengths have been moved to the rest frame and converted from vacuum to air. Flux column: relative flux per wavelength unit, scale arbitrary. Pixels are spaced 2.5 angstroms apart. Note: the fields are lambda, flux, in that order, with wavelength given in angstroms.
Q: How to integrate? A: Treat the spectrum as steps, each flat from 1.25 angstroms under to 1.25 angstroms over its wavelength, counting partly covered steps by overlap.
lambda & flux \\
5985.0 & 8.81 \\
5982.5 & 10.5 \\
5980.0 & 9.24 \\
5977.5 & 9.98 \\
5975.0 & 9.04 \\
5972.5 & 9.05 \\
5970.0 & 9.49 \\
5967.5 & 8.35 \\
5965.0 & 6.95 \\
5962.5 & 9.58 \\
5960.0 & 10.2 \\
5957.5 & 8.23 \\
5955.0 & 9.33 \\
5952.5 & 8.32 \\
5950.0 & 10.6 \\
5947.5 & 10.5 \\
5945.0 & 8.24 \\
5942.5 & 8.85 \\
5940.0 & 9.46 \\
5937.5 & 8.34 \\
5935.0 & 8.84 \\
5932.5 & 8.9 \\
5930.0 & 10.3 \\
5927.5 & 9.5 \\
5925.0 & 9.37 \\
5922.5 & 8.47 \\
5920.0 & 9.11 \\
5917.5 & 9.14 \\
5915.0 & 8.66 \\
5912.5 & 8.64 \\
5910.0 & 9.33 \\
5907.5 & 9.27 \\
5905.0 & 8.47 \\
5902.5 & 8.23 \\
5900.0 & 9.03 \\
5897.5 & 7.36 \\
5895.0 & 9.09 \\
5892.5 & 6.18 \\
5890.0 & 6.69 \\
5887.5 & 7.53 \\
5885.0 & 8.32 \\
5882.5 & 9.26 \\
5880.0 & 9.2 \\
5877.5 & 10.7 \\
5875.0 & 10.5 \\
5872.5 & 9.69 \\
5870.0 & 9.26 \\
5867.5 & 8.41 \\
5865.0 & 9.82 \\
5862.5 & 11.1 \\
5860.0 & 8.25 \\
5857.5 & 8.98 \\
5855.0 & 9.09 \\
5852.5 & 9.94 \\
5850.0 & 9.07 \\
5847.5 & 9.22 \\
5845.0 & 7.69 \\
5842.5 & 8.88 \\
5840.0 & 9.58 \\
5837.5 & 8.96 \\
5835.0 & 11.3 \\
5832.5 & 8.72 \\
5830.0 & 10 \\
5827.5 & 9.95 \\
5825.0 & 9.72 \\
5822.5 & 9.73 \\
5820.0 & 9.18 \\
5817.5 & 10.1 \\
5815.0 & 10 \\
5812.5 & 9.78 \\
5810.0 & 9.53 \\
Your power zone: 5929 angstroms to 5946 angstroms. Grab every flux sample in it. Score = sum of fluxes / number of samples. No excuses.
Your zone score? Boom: 9.0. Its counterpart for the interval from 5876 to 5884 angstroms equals 9.7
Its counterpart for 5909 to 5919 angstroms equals 8.9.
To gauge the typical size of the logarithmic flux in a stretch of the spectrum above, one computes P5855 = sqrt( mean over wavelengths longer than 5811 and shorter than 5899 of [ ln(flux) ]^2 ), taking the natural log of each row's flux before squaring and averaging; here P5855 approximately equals 2.213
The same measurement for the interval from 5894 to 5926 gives 2.172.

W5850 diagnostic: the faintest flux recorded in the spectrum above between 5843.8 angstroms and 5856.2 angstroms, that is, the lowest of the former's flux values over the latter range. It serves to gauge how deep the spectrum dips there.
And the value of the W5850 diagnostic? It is 7.69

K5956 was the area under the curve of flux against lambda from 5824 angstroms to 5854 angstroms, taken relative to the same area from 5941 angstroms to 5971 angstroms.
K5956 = 1.04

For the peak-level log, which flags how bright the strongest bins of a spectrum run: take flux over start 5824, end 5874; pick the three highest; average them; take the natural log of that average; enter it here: 2.38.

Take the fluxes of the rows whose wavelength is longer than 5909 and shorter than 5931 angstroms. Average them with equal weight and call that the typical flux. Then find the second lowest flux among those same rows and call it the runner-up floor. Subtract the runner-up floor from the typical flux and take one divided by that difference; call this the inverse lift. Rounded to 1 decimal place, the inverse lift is 1.9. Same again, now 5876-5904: 0.6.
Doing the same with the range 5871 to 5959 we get 0.5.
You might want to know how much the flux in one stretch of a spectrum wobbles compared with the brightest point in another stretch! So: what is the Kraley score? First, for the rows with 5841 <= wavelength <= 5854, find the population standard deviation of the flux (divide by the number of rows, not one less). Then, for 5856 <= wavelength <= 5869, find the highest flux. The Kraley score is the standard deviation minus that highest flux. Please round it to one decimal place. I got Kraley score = -10.4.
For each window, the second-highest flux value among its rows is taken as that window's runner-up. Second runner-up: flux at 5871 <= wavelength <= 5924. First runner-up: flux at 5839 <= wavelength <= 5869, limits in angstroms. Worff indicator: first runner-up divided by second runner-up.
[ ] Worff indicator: 0.95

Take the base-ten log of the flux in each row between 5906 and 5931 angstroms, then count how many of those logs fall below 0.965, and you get 5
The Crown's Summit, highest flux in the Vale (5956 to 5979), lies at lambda 5960.0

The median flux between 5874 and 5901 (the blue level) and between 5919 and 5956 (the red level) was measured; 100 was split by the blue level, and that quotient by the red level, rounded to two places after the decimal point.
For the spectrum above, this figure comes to 1.22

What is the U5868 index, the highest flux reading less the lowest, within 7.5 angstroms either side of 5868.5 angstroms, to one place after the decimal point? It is 2.7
